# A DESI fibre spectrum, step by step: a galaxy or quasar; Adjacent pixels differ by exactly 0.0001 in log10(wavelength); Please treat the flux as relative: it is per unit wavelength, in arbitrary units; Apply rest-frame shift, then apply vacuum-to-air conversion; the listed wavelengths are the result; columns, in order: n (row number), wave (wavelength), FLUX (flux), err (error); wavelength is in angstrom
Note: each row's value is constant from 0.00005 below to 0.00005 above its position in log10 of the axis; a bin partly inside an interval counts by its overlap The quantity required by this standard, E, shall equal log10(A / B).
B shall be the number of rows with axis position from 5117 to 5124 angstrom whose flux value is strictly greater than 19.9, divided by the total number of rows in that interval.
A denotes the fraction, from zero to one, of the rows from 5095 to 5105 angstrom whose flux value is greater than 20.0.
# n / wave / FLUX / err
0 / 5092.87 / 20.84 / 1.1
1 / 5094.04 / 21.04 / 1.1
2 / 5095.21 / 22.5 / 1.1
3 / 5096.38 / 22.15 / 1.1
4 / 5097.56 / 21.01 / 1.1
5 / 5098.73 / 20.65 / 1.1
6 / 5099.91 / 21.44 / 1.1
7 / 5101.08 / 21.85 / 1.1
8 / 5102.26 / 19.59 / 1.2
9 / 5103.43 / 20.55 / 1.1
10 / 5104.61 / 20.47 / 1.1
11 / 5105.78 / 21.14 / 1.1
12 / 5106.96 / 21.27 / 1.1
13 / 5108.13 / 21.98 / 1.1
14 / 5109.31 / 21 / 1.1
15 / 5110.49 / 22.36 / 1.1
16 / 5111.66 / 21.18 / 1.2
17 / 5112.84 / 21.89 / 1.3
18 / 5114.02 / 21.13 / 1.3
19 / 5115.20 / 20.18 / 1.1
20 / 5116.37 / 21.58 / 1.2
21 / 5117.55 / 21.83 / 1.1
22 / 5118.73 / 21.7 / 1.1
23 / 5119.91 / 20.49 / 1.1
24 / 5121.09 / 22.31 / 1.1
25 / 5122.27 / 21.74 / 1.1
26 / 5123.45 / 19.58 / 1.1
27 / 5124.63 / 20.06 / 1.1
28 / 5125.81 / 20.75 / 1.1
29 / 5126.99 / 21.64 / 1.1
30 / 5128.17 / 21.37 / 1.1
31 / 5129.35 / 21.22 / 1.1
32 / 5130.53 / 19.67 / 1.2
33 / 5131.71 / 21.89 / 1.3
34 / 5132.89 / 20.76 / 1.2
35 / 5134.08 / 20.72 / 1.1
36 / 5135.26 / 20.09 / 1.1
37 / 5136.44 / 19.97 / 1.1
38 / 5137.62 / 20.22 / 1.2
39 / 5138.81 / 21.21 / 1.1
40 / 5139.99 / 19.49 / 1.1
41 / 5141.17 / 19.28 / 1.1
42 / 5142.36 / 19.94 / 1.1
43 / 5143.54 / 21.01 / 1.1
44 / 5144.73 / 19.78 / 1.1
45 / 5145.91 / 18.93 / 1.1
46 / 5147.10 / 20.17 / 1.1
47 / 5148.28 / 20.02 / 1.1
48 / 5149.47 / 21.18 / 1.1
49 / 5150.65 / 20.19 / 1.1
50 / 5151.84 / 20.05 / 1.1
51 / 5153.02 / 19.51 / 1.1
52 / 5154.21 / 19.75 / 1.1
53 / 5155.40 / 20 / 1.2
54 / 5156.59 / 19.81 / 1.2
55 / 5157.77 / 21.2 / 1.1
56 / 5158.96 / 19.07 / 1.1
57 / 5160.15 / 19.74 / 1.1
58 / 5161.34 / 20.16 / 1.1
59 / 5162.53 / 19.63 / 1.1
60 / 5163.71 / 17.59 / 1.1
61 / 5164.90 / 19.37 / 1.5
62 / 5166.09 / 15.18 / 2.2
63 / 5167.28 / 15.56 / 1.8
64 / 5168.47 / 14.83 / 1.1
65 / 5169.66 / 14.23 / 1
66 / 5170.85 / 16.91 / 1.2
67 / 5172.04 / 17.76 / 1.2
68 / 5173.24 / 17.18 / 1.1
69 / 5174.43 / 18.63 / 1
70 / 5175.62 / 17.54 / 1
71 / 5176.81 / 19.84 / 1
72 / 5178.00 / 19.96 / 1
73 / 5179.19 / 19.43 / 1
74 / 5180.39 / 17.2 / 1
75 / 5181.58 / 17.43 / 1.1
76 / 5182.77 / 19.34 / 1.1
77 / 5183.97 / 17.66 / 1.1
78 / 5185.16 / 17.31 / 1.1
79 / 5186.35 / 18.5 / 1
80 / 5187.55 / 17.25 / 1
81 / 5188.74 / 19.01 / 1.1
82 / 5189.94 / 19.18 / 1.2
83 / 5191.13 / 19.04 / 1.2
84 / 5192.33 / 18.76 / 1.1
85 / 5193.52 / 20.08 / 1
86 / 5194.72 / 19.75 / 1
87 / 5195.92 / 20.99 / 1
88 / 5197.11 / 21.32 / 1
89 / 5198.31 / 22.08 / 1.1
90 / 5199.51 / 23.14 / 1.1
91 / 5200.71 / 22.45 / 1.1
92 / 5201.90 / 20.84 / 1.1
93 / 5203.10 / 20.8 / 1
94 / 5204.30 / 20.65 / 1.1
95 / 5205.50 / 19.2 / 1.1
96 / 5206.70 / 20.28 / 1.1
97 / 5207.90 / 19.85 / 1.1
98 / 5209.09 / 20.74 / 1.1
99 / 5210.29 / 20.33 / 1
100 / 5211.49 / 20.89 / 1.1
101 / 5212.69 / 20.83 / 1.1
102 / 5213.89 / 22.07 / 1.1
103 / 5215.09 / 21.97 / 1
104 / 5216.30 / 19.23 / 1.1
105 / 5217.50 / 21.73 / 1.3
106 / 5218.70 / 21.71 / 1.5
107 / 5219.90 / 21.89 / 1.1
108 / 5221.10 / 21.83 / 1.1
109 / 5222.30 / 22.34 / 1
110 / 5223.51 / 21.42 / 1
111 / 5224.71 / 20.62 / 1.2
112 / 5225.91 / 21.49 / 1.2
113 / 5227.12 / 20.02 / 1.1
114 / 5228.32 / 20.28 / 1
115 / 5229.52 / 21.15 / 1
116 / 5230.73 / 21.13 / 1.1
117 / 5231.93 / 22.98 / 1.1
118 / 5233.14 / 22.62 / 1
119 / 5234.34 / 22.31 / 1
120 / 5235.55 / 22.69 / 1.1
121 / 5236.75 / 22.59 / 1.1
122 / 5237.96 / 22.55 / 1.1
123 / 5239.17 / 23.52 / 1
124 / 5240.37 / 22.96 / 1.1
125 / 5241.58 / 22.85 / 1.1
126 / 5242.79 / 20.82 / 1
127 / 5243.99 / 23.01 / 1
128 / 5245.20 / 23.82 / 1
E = 0.03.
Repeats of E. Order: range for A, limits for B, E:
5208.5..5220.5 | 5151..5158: 0.26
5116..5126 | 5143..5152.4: 0.07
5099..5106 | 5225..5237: -0.08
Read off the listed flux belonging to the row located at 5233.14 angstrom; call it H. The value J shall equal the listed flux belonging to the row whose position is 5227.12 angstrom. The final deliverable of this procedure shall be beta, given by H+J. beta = 43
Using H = 22.62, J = 20.02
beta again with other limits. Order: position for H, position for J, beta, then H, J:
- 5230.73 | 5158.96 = 40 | 21.13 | 19.07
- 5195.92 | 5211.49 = 42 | 20.99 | 20.89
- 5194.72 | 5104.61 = 40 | 19.75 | 20.47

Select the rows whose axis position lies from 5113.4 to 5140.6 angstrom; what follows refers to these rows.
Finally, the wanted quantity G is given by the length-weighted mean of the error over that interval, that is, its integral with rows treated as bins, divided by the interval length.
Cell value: 1.14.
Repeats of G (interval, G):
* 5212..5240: 1.10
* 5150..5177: 1.20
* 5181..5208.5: 1.08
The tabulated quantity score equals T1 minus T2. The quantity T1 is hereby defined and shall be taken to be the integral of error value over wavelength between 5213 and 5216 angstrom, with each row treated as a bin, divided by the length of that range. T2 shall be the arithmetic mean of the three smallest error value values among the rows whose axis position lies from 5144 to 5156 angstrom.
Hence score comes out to -0.04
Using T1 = 1.06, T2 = 1.10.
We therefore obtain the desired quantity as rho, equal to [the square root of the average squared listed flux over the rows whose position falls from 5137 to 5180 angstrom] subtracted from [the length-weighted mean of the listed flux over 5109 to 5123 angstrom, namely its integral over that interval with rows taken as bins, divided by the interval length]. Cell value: 2.3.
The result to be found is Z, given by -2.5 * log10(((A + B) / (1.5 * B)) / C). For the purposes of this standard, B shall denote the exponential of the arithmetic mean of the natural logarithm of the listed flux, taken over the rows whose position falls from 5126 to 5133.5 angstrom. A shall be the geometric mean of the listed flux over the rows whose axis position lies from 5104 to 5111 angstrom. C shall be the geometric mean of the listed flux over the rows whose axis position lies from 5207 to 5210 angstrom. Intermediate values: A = 21.4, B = 21.1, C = 20.3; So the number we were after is 2.949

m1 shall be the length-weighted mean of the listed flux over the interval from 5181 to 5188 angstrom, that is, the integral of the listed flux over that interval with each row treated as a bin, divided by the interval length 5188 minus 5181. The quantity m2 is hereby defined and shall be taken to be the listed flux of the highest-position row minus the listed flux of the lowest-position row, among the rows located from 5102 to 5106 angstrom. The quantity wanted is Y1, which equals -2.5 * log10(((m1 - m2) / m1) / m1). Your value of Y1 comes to 3.23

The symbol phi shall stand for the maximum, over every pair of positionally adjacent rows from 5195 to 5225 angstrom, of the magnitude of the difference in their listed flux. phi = 2.7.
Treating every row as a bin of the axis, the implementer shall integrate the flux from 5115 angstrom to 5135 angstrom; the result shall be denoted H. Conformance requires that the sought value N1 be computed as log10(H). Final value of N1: 2.62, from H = 421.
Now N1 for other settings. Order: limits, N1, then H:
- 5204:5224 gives 2.62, 420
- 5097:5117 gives 2.63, 423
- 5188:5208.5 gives 2.62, 419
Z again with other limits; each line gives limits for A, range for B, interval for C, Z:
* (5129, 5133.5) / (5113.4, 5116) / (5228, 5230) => 2.972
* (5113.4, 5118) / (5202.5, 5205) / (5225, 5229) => 2.960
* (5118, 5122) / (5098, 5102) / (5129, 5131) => 2.959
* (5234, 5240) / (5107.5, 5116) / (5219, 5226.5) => 2.990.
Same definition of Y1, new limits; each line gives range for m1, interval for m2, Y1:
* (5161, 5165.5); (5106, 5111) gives 3.27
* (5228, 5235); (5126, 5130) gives 3.33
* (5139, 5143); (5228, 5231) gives 3.29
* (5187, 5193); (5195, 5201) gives 3.27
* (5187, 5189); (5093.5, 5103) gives 3.06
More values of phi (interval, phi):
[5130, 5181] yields 4.2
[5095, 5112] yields 2.3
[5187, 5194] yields 1.8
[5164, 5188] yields 4.2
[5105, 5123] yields 1.8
